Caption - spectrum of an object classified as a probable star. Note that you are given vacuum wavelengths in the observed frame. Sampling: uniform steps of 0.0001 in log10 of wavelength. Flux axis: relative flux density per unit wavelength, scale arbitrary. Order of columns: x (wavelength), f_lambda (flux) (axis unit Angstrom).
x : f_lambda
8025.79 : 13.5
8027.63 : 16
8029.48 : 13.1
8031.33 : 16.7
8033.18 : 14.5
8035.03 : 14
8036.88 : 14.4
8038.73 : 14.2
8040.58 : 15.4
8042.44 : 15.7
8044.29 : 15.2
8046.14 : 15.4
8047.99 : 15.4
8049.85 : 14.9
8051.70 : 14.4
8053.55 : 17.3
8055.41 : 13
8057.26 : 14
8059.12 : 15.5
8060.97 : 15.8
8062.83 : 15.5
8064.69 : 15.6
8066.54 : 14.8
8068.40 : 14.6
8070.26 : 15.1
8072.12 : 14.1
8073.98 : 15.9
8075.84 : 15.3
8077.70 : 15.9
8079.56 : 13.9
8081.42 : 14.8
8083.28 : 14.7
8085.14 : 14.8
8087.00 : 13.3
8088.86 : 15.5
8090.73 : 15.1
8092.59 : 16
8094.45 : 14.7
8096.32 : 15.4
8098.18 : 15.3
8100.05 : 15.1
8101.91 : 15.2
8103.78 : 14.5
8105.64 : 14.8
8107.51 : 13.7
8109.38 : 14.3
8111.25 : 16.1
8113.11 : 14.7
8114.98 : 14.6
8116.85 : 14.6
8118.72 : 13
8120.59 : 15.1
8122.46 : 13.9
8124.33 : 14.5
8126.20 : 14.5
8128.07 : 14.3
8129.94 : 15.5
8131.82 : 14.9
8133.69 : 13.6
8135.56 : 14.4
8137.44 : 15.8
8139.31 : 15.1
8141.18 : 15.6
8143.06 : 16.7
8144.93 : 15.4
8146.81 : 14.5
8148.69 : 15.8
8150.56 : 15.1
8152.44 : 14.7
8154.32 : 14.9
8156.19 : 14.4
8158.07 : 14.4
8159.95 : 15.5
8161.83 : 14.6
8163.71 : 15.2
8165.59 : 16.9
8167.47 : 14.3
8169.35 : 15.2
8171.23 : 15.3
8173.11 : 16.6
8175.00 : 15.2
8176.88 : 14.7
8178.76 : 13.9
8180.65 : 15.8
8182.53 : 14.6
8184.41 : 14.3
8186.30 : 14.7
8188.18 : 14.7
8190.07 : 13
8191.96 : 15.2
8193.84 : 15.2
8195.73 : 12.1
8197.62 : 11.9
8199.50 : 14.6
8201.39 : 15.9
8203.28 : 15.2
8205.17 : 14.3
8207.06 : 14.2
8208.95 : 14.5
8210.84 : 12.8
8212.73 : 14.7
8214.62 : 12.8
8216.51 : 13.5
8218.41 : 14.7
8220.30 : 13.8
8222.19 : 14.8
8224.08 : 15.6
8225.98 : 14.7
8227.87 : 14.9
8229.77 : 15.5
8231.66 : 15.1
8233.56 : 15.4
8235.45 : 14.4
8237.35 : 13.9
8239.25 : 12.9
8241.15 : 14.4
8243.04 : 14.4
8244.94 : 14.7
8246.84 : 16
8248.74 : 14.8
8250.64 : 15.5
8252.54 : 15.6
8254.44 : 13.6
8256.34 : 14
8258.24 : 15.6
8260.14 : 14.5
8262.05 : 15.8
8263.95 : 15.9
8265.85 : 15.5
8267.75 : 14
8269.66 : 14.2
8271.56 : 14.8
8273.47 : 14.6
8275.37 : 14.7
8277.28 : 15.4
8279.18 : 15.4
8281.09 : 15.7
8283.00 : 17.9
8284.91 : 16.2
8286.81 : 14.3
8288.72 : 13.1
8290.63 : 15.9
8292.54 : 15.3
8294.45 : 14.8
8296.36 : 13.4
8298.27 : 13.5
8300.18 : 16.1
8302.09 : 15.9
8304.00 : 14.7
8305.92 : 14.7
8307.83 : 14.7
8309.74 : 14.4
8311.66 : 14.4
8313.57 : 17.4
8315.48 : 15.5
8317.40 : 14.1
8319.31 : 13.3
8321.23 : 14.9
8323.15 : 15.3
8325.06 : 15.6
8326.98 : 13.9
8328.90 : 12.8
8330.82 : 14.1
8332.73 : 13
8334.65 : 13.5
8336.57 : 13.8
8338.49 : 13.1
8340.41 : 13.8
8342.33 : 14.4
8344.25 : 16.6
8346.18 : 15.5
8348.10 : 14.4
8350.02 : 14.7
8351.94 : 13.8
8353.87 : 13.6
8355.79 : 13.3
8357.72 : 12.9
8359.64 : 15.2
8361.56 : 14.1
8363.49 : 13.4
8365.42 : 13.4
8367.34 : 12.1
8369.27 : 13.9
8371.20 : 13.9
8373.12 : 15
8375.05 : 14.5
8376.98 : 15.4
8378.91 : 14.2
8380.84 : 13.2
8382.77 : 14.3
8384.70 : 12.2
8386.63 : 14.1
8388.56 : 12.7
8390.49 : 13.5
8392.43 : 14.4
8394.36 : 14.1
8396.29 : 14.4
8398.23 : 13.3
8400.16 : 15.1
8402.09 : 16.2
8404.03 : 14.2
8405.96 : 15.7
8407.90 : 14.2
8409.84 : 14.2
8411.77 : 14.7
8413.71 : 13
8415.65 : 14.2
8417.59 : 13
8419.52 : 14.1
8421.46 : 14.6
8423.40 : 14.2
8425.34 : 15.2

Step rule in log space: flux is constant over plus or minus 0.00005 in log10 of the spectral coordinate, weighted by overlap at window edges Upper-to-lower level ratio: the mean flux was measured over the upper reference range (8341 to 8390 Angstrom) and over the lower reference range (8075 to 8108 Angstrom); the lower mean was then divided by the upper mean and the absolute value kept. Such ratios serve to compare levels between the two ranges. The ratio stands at 1.06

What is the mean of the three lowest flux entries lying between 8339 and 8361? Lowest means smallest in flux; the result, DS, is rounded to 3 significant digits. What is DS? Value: 13.3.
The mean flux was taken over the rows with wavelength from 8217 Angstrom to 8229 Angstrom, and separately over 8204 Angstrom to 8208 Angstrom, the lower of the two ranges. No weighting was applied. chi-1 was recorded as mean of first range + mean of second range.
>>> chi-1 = 29.0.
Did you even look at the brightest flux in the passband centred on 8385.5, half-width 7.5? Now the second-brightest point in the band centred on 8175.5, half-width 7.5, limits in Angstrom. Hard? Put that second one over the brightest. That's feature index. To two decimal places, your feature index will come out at 1.10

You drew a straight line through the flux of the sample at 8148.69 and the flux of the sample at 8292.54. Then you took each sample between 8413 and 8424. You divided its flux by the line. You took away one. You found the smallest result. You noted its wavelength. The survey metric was 8413.71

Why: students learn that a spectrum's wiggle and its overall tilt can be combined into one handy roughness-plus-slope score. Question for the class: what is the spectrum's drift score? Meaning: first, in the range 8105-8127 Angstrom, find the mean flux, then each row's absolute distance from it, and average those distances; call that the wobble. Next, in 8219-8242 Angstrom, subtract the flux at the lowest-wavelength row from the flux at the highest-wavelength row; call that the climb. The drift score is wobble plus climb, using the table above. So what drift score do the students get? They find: 1.1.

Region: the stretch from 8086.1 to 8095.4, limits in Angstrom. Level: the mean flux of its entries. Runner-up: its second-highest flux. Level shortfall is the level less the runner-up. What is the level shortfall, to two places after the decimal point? -0.58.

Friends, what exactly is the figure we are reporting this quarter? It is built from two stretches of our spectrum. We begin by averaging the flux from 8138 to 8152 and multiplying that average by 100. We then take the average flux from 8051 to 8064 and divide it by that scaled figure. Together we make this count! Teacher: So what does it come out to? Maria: 0.0098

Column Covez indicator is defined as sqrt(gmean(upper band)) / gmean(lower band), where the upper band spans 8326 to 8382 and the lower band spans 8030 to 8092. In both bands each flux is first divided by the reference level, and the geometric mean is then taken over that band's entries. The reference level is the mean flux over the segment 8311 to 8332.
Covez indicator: 0.96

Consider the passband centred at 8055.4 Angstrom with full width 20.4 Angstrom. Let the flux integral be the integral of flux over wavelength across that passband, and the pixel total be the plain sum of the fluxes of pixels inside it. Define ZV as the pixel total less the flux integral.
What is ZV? -143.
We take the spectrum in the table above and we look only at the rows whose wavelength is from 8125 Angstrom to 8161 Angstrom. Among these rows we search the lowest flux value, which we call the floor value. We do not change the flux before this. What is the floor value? 13.6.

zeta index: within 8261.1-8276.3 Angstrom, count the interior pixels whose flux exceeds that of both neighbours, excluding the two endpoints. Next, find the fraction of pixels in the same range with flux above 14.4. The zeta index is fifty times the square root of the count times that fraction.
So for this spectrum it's 61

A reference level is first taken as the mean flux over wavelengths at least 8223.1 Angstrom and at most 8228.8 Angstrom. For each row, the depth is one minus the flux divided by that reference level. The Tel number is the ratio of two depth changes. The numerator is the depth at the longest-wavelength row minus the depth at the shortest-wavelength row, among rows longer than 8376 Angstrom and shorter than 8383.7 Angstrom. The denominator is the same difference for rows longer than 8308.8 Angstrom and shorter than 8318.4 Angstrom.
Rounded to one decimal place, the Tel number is 3.7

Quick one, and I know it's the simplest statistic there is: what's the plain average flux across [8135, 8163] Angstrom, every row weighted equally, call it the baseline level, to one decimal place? 15.1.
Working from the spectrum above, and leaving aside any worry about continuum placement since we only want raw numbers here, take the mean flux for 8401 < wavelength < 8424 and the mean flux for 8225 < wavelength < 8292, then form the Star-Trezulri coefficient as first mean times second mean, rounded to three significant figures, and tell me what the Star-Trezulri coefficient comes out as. 215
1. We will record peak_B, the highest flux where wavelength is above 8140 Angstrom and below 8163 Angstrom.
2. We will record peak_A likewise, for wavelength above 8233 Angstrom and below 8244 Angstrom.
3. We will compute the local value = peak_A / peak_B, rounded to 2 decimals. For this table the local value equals 0.92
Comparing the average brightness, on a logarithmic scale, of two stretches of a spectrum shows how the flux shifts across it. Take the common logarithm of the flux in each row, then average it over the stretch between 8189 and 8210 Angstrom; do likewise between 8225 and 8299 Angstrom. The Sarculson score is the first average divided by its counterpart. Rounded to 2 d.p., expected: 0.98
